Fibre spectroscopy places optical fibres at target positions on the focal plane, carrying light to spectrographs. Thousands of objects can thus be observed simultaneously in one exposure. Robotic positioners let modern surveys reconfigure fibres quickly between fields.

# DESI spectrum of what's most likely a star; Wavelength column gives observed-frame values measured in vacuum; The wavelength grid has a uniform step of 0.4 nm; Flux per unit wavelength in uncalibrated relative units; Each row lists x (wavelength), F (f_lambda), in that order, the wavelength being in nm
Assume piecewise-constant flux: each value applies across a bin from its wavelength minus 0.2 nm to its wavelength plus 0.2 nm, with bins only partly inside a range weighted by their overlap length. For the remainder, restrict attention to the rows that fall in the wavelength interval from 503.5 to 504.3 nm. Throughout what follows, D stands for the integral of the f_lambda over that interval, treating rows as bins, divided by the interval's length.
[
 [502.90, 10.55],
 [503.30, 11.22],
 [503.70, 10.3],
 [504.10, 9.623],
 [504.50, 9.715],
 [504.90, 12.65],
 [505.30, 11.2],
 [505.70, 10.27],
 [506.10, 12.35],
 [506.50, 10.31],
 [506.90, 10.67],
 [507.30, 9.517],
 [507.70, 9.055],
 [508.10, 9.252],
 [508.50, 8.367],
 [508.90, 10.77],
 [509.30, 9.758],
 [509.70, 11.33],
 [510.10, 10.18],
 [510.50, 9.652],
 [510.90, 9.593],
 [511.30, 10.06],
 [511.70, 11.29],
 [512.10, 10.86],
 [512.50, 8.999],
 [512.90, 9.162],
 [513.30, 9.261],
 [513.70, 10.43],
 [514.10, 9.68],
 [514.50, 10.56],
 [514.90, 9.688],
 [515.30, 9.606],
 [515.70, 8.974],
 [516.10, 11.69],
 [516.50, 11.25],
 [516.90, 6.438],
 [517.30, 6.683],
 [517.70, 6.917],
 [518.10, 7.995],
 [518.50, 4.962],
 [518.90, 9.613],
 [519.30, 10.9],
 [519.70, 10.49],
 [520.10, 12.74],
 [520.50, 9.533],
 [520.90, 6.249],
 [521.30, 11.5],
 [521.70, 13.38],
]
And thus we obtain 10.0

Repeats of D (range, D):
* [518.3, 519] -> 7.0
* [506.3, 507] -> 10.5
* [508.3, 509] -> 9.4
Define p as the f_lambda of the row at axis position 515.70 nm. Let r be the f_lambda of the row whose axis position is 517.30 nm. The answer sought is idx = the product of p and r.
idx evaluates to 60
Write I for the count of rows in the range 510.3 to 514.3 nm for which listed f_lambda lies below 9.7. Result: 6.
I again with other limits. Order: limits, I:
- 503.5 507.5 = 2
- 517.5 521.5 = 6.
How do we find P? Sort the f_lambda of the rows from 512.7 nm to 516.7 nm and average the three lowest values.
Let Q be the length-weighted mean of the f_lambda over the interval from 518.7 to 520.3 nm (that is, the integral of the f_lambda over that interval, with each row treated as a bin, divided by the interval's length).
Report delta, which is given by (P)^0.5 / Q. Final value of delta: 0.276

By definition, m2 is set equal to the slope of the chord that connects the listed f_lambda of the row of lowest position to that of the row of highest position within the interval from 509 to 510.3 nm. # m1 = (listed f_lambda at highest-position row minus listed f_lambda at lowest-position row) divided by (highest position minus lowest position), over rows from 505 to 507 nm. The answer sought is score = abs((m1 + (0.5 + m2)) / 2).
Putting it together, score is 0.3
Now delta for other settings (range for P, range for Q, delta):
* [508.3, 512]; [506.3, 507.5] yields 0.298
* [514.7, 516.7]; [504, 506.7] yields 0.281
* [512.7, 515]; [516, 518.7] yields 0.390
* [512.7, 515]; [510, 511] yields 0.313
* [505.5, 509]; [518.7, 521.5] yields 0.294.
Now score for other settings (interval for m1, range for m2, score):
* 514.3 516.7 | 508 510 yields 1.1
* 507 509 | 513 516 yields 0.6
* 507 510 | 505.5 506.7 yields 0.7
